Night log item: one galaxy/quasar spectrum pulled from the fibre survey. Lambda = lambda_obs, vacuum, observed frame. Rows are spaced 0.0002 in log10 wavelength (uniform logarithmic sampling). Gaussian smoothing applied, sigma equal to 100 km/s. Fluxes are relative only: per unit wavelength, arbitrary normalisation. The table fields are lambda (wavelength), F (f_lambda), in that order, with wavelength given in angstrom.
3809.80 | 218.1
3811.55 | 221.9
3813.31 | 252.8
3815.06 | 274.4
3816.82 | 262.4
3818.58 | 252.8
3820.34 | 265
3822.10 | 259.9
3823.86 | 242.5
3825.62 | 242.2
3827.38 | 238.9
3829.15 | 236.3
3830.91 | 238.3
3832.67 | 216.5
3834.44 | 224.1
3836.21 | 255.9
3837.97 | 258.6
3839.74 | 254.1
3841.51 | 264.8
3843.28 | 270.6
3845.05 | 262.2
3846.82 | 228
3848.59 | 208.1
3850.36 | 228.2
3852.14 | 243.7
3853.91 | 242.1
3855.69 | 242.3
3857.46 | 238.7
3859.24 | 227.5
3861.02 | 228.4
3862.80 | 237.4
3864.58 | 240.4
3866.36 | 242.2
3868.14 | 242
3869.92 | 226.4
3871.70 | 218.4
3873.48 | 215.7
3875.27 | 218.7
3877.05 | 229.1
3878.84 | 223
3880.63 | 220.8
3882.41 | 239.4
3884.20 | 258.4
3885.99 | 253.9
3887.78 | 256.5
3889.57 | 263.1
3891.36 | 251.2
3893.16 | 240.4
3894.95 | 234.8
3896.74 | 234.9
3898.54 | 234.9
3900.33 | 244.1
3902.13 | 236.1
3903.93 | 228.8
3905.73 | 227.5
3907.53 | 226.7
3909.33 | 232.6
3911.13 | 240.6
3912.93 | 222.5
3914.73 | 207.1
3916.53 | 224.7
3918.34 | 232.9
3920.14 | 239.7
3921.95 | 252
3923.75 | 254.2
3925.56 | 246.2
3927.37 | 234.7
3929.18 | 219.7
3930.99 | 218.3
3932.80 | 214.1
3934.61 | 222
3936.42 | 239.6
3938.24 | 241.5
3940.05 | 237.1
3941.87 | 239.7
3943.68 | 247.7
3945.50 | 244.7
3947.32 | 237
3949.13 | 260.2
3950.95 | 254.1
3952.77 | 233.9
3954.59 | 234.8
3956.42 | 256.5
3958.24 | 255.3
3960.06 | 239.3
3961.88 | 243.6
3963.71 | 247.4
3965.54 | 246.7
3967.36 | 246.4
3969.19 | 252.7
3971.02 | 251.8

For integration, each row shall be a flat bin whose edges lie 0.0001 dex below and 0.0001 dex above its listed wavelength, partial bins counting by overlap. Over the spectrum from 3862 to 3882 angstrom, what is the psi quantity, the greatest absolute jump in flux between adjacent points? 16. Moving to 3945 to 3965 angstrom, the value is 23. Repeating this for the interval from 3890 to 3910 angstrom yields 11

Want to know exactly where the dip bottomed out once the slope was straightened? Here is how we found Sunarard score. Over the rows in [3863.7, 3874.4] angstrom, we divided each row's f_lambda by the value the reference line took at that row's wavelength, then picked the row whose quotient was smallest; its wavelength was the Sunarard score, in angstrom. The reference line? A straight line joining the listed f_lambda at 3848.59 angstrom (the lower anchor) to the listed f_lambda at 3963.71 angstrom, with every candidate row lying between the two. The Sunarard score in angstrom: 3873.48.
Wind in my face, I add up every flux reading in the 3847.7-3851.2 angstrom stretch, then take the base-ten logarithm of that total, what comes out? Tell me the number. 2.64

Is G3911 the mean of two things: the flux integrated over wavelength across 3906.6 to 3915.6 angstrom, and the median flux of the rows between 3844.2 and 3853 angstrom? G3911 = 1131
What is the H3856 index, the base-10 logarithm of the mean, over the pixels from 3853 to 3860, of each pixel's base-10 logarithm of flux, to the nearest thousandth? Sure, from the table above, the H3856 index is 0.376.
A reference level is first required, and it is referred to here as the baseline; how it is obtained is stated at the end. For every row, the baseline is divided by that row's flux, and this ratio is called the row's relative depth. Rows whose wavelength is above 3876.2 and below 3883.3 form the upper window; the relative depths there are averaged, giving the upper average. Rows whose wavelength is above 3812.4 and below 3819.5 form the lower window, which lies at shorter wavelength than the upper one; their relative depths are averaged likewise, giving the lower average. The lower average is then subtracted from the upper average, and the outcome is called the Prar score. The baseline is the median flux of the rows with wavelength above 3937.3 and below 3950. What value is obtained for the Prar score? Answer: 0.13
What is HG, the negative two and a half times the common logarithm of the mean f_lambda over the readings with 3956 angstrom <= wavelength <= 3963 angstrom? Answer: -5.99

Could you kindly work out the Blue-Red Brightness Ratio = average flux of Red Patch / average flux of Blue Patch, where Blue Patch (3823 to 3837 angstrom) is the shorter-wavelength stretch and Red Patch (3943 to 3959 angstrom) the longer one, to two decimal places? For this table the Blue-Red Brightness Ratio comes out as 1.04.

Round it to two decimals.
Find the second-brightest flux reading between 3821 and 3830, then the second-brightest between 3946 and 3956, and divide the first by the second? 0.95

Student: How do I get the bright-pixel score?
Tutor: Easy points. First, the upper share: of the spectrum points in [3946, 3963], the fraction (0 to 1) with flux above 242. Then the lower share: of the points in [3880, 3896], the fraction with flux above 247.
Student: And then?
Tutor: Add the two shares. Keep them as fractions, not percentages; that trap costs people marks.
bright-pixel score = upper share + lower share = 1.1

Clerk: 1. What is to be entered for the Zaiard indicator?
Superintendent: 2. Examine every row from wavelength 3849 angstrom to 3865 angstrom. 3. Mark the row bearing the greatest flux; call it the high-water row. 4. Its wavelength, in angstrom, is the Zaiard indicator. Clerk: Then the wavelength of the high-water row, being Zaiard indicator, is 3852.14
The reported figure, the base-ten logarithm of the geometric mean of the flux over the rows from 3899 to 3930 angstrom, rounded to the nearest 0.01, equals 2.37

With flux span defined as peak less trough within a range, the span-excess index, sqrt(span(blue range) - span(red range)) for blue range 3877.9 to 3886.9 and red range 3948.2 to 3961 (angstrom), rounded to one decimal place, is 3.4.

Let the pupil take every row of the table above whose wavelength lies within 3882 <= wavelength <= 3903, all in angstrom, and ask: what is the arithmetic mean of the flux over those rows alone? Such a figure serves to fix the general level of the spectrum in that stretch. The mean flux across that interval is 246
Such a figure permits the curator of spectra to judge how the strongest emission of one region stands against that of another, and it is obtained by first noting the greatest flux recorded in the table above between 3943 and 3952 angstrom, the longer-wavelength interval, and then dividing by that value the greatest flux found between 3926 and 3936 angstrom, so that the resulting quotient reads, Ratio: 0.90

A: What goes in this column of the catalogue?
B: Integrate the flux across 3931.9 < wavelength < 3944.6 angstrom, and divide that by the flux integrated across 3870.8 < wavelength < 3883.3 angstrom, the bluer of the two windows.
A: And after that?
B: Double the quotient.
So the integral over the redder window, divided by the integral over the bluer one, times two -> 2.13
